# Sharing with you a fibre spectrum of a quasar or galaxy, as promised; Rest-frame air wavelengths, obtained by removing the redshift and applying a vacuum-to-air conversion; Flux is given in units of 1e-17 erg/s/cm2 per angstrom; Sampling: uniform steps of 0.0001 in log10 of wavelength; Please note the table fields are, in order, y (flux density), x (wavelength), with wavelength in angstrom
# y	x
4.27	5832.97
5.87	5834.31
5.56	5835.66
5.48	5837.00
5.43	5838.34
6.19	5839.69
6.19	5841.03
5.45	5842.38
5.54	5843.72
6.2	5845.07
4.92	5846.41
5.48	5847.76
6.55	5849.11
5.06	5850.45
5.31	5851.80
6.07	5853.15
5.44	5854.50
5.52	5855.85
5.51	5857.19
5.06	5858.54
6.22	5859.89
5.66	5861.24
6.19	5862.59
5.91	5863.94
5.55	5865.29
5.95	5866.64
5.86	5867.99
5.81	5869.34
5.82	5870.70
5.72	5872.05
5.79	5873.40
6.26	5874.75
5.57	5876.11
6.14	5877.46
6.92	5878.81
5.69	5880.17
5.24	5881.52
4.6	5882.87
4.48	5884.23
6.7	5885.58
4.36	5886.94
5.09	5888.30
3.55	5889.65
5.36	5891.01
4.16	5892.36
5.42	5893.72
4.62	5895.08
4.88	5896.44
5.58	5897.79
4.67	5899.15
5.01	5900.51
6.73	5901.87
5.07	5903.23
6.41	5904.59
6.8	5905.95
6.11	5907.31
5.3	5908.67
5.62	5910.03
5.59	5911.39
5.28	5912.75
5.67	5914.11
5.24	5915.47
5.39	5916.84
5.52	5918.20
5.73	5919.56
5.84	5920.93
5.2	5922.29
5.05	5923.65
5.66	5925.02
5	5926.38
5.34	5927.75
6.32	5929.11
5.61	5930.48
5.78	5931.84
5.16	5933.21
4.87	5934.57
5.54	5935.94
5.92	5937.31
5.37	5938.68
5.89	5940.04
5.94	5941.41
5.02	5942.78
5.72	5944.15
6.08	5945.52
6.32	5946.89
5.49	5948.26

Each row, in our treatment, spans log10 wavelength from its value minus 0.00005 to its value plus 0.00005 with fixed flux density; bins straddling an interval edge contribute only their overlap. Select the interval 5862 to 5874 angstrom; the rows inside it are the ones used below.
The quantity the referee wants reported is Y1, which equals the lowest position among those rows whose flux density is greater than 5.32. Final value 5862.59 angstrom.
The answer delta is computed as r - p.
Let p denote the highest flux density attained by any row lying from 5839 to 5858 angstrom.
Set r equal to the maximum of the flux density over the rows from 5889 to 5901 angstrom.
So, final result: -1.0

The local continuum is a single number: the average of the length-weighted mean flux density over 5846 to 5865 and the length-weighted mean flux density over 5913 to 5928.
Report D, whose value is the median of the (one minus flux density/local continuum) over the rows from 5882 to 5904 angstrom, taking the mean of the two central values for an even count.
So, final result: 0.11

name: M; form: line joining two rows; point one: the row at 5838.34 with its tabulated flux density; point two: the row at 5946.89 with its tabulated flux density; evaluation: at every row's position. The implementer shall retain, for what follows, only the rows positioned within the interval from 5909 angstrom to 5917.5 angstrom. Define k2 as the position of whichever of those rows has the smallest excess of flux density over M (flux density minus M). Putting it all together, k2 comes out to 5915.47 angstrom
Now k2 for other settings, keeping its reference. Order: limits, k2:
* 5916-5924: 5923.65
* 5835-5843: 5842.38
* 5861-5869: 5865.29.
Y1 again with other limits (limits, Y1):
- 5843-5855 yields 5843.72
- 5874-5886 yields 5874.75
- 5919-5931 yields 5919.56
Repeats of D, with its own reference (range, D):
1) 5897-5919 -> 0.00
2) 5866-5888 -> -0.05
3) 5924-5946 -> -0.02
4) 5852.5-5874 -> -0.05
